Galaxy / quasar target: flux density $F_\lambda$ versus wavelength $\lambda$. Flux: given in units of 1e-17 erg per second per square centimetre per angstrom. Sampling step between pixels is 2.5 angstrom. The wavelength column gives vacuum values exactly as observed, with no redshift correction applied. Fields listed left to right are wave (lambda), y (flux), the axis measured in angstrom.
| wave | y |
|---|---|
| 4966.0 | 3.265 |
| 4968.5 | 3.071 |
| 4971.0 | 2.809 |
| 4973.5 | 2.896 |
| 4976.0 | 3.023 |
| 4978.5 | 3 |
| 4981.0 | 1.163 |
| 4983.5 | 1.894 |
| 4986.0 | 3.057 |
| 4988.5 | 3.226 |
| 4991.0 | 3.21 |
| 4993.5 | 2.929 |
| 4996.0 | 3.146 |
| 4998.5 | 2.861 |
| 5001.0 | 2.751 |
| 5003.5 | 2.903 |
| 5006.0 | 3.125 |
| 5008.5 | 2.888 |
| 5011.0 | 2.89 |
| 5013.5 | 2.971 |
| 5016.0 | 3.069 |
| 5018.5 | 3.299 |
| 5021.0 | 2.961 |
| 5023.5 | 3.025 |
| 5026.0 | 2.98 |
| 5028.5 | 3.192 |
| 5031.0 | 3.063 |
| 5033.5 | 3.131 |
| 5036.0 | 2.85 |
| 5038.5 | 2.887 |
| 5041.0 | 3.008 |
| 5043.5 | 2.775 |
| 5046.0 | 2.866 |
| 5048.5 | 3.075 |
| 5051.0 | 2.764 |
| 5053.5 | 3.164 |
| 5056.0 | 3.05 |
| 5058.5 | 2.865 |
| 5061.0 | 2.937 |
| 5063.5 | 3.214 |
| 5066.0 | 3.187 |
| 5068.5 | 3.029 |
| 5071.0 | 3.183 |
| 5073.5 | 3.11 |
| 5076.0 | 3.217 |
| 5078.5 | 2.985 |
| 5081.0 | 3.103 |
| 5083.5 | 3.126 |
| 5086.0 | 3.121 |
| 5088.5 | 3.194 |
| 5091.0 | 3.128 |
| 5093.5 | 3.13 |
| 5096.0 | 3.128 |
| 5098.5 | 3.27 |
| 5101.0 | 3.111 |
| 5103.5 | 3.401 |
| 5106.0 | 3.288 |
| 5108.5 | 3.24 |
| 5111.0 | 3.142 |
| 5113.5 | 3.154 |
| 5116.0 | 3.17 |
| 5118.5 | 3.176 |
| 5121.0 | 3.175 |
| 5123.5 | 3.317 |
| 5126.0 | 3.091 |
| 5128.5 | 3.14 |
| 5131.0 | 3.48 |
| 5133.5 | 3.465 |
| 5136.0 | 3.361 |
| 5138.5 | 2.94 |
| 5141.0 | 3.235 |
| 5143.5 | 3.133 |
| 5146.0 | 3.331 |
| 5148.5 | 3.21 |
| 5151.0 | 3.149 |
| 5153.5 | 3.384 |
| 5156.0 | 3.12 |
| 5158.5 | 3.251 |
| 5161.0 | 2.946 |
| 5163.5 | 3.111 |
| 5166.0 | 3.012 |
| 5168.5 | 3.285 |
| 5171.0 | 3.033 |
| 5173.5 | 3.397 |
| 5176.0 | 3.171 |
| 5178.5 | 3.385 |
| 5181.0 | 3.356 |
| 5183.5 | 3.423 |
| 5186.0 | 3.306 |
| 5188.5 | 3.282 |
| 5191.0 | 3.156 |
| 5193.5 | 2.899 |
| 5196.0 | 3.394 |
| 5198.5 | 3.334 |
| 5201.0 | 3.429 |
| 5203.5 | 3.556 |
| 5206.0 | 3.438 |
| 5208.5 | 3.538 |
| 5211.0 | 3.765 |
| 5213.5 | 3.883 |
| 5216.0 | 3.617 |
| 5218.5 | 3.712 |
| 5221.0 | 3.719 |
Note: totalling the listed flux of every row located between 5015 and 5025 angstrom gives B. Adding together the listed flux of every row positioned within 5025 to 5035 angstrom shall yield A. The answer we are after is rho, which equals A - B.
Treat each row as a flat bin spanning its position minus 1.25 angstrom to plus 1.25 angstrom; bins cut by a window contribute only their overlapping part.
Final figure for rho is 0.01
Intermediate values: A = 12.4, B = 12.4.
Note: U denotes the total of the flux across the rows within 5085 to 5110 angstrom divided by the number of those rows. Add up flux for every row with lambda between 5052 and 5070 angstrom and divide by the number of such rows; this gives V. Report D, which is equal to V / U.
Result 0.96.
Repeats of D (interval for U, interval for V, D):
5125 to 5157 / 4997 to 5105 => 0.94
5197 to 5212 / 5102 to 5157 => 0.92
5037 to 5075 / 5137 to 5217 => 1.10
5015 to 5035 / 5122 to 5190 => 1.05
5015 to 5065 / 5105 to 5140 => 1.07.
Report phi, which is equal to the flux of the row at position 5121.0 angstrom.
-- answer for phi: 3.175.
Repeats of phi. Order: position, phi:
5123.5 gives 3.317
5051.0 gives 2.764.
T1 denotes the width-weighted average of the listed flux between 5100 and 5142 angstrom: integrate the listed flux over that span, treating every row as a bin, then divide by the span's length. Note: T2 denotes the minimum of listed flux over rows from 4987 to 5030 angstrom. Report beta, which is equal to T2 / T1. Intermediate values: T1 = 3.23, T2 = 2.751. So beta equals 0.85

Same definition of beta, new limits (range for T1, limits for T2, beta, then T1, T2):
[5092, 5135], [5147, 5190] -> 0.91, 3.23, 2.946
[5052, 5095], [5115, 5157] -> 0.95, 3.10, 2.94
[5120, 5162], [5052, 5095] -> 0.89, 3.22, 2.865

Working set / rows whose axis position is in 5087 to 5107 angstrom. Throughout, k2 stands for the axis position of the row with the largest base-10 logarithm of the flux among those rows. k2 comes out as 5103.5 angstrom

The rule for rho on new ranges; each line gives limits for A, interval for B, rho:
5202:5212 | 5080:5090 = 1.75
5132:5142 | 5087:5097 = 0.42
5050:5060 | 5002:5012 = 0.04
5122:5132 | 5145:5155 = -0.05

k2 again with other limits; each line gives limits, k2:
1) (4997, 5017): 5006.0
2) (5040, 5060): 5053.5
